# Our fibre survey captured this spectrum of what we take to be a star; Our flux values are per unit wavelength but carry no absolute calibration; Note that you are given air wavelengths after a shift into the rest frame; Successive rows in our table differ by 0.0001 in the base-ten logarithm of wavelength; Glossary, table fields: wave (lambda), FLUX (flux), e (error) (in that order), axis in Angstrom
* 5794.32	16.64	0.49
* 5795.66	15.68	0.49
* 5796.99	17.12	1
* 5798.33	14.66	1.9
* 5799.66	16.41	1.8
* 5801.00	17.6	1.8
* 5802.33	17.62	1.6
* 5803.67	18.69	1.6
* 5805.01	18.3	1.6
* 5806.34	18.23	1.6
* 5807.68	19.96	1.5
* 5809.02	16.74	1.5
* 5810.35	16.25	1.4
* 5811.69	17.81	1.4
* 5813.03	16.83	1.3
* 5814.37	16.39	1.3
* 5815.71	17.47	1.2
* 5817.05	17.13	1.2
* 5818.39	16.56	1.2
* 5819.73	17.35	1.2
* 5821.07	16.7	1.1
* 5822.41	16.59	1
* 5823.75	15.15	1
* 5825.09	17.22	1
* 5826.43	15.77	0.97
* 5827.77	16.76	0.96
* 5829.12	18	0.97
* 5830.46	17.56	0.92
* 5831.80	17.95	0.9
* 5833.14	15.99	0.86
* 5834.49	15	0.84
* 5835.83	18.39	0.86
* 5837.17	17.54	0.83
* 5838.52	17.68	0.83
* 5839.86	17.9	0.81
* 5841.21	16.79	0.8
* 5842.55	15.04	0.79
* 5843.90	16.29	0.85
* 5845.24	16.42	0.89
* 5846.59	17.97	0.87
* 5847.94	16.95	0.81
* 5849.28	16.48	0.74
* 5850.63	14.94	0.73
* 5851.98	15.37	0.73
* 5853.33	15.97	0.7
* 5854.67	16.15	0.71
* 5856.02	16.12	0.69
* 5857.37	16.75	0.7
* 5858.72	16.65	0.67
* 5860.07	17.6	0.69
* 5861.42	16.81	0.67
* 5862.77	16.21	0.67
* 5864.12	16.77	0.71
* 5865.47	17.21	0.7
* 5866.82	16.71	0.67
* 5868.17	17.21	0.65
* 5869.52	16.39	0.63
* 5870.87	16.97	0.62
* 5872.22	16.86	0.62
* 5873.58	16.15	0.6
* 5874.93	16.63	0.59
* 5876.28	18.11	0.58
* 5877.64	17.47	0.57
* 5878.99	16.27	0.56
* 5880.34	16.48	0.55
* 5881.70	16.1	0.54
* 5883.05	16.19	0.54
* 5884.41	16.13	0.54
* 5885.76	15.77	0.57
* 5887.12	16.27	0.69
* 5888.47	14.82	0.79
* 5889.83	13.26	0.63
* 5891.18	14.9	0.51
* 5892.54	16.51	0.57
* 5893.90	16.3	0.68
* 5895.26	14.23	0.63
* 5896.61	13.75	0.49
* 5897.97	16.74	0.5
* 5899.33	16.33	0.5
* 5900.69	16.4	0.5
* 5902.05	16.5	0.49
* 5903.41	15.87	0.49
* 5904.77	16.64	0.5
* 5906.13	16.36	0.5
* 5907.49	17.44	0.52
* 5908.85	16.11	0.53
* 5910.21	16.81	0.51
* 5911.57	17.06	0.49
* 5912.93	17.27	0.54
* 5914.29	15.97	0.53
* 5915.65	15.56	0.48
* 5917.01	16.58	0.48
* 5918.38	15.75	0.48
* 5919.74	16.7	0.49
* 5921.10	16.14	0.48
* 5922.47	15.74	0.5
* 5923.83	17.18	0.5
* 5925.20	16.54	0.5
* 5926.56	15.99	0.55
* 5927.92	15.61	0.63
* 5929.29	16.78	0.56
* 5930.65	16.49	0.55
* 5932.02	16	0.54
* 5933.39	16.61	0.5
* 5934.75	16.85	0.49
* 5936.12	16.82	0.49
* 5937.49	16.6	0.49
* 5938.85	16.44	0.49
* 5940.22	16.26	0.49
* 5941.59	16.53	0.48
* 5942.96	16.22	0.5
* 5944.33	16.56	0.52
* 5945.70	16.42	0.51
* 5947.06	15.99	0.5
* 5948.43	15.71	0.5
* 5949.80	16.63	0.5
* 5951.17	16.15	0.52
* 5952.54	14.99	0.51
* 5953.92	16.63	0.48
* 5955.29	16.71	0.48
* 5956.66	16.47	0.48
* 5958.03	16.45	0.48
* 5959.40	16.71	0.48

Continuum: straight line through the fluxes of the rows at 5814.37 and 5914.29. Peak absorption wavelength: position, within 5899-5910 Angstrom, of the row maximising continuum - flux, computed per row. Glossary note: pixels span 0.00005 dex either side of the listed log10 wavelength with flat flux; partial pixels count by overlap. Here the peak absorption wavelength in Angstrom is 5903.41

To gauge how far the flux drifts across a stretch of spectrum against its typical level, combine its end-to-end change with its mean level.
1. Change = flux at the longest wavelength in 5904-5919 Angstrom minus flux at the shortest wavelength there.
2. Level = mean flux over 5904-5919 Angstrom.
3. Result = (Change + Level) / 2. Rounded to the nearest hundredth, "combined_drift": 7.81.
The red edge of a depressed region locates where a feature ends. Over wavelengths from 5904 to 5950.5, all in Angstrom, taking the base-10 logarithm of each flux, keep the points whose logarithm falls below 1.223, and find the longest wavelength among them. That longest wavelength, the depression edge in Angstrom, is 5949.80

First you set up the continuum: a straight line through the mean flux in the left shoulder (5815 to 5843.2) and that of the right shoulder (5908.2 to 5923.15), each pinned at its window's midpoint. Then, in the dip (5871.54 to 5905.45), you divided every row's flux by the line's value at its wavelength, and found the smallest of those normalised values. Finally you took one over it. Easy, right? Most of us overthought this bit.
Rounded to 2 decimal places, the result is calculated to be 1.24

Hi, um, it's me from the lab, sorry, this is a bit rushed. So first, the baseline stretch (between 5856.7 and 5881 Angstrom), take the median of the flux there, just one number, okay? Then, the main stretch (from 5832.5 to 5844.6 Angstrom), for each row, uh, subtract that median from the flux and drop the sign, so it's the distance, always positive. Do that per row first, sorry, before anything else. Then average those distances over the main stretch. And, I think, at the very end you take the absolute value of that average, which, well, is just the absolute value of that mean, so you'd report 1.02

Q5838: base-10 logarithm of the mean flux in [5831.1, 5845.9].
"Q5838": 1.23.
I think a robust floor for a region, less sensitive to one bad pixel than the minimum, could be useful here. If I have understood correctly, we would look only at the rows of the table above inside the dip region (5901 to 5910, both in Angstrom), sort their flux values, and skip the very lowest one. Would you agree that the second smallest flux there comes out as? 16.11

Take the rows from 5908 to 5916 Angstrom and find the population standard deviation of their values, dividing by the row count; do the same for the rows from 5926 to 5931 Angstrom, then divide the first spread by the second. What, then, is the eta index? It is 1.4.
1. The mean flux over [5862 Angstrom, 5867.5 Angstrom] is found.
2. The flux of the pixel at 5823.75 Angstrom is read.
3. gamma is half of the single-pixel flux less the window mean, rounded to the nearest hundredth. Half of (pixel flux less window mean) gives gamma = -0.79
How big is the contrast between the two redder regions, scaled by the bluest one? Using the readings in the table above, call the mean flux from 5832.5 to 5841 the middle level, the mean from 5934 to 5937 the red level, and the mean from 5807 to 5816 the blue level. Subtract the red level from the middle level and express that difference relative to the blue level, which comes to 0.014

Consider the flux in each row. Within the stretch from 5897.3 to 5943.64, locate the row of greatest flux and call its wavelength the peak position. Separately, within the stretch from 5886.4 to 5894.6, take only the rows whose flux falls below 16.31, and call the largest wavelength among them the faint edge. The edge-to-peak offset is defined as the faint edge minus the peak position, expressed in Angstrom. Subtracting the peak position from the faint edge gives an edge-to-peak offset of -13.6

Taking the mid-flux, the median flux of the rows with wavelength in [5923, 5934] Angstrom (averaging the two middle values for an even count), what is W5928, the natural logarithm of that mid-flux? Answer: 2.80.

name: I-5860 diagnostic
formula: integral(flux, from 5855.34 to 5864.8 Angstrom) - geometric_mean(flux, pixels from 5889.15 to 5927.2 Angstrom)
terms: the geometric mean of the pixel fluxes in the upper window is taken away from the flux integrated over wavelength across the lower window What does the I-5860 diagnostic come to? 142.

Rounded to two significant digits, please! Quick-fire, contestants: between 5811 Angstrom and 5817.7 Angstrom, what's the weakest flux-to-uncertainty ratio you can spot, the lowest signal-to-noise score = 13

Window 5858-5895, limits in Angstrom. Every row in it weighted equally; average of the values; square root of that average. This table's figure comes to 4.05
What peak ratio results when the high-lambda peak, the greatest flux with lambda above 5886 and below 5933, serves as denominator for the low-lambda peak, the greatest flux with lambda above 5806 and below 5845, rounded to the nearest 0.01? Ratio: 1.14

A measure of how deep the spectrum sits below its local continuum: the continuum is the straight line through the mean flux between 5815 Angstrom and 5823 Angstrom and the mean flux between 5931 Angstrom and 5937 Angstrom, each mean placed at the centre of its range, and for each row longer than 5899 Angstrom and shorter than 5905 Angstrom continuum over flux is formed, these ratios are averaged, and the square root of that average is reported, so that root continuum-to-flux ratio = 1.01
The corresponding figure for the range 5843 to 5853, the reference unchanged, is 1.02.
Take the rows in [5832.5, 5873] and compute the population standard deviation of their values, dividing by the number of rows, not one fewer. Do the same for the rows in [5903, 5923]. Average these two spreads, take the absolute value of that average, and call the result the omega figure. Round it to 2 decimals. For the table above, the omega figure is 0.71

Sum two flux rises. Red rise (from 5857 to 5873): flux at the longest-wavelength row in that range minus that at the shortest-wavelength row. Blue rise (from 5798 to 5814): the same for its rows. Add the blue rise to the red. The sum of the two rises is 2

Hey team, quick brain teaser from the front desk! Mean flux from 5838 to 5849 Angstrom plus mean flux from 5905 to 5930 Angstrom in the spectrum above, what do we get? 33.3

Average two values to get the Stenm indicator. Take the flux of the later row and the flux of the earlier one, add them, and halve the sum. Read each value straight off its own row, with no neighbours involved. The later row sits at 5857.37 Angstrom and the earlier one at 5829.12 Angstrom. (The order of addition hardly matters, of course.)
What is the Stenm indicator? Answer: 17.4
